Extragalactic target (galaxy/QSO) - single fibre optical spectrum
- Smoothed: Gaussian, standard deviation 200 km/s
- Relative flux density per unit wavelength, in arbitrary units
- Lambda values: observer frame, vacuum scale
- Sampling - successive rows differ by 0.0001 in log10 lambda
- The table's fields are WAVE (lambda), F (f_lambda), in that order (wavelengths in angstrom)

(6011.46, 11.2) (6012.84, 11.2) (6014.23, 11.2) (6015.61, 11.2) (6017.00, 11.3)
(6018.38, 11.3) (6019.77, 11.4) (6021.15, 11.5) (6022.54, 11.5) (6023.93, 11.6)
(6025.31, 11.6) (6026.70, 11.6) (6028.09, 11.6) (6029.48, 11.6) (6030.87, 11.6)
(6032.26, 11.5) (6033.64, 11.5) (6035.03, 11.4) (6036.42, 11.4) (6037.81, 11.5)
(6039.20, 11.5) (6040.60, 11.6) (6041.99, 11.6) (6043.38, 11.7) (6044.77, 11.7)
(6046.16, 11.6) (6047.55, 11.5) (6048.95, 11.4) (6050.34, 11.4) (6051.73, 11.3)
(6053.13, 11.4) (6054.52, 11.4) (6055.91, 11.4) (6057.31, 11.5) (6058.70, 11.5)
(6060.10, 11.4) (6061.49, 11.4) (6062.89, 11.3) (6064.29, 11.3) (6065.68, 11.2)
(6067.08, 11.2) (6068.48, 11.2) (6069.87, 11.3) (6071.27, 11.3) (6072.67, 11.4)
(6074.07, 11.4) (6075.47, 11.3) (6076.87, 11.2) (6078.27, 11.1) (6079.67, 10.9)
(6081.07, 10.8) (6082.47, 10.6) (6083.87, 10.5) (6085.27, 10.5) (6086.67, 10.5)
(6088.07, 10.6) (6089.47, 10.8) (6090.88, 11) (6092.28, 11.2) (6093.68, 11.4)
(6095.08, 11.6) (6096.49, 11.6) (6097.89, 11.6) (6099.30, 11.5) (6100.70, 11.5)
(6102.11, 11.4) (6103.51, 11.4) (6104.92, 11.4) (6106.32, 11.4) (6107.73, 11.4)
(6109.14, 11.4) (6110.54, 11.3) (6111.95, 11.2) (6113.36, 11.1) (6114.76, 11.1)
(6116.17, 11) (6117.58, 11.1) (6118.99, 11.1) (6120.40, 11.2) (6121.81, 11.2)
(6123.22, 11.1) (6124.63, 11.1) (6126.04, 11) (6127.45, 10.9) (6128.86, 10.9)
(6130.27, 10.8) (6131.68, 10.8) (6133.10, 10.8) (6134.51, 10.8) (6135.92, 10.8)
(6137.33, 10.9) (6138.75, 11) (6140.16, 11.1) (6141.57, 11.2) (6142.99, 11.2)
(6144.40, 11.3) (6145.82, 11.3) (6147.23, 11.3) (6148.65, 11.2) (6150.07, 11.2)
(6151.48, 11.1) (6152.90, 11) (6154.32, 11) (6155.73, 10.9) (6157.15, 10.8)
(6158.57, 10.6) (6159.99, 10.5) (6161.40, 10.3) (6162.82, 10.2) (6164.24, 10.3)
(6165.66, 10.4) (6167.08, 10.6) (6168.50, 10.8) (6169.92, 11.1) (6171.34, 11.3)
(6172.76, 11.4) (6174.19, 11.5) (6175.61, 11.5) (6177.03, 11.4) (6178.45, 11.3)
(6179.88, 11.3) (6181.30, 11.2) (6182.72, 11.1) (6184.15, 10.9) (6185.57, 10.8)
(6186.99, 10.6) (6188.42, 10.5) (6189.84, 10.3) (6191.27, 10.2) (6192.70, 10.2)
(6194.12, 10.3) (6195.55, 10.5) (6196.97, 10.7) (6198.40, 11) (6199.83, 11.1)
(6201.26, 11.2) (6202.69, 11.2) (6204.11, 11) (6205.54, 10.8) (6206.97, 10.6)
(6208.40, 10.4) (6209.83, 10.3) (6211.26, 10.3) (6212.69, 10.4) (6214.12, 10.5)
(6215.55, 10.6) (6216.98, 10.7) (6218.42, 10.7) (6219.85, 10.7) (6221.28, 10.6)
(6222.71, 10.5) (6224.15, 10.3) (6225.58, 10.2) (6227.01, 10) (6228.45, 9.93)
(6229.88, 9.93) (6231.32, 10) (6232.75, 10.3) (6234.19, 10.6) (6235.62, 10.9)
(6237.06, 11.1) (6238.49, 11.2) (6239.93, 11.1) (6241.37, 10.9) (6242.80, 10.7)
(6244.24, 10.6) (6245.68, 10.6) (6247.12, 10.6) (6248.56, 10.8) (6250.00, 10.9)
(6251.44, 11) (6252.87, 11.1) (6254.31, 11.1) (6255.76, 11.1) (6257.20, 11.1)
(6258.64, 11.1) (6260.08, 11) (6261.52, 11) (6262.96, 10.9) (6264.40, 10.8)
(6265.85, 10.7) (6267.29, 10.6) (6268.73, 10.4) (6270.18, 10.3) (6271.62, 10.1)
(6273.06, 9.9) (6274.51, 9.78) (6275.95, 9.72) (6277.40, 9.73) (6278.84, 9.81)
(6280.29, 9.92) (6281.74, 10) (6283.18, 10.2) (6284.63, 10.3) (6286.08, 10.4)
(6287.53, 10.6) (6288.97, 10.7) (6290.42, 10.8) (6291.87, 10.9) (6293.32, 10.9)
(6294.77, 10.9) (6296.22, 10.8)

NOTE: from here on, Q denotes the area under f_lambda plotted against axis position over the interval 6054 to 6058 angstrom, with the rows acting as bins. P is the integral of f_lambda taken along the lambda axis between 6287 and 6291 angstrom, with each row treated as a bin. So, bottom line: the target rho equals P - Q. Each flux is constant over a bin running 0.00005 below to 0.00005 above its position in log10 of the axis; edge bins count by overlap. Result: -3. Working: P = 43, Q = 45.7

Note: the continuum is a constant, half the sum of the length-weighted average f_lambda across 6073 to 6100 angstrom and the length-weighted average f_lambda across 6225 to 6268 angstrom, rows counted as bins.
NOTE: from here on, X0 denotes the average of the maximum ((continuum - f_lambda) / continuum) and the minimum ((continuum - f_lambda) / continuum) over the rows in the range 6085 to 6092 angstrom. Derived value 0.013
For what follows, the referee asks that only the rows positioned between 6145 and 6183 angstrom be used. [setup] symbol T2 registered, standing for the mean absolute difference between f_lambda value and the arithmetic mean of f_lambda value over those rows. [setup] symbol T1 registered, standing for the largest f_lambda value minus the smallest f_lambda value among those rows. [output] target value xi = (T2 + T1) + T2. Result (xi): 2.0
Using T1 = 1.30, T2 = 0.33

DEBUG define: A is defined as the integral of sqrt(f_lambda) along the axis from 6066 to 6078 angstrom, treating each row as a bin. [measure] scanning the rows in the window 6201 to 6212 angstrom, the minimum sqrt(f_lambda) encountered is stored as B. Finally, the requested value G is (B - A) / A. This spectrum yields -0.920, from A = 40.3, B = 3.21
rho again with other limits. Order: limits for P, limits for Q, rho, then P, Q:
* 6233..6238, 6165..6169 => 12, 54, 42.4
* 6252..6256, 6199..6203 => 0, 44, 44.6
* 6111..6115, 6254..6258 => 0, 45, 44.3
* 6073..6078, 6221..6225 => 15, 56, 41.8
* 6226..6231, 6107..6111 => 4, 50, 45.5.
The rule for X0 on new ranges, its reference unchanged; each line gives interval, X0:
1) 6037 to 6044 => -0.065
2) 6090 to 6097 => -0.037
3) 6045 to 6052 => -0.051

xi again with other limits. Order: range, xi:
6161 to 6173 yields 2.0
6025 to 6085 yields 1.6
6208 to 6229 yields 1.2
